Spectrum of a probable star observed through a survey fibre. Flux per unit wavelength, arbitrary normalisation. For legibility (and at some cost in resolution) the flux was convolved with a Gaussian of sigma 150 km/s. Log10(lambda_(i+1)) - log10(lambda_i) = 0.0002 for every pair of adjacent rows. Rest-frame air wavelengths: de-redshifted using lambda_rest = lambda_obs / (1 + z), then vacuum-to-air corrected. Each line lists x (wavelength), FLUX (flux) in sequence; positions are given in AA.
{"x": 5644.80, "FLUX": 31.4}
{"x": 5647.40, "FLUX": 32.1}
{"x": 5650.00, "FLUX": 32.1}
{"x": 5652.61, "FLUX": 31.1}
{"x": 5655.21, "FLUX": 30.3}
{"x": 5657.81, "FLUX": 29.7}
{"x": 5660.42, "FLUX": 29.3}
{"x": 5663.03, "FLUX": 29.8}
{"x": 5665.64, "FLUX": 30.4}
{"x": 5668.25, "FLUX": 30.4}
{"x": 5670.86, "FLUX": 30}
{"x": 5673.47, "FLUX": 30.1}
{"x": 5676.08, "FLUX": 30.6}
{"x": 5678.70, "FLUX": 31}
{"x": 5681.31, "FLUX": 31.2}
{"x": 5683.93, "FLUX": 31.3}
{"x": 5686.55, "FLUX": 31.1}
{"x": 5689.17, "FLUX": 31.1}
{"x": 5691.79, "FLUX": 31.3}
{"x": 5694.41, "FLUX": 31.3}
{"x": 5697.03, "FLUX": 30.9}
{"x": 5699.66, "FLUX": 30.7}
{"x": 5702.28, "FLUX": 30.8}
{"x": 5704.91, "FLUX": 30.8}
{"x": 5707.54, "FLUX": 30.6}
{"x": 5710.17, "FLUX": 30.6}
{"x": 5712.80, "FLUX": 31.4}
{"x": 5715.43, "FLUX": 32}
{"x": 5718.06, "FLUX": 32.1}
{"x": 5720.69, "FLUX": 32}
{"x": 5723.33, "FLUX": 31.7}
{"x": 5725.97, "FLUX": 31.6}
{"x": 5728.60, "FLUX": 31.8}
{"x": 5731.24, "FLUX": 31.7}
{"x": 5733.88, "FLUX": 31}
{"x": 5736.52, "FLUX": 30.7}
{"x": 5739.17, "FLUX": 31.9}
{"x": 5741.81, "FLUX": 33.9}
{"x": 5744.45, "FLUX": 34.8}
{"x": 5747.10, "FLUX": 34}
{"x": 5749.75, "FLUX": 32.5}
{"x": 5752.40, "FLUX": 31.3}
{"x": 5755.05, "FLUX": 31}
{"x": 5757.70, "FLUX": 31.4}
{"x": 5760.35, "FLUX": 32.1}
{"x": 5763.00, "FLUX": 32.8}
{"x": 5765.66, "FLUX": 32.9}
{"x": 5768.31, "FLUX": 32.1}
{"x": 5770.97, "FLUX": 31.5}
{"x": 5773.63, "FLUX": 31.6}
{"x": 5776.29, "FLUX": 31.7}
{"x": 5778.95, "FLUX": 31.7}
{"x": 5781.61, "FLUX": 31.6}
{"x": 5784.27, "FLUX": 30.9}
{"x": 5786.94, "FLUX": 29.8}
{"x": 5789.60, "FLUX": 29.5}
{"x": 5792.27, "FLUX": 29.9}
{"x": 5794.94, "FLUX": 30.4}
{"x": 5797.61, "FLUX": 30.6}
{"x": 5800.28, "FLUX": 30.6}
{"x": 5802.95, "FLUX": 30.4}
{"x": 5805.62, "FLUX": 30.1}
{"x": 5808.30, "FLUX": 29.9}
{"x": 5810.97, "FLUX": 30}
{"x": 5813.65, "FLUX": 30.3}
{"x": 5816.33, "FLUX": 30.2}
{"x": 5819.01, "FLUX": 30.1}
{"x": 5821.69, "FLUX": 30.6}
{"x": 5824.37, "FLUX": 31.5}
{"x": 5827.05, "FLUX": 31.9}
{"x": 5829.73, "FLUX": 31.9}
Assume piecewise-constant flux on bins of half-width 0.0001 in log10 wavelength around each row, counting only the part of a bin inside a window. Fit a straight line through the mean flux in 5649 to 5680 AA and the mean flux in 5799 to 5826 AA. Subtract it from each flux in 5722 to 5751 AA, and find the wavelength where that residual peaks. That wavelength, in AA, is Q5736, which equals 5744.45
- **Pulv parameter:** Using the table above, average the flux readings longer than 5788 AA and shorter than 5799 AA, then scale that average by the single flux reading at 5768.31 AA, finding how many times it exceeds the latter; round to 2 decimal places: 0.94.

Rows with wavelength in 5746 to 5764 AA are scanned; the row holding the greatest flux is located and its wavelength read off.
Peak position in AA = 5747.10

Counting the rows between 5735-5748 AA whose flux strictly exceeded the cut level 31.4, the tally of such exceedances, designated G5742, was 4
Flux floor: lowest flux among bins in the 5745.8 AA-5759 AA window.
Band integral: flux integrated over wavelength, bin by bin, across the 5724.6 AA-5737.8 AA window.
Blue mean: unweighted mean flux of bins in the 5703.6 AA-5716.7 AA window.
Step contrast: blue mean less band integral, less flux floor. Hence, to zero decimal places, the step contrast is -414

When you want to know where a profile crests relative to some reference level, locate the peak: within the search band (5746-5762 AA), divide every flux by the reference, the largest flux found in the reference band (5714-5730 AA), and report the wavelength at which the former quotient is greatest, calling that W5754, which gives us 5747.10 AA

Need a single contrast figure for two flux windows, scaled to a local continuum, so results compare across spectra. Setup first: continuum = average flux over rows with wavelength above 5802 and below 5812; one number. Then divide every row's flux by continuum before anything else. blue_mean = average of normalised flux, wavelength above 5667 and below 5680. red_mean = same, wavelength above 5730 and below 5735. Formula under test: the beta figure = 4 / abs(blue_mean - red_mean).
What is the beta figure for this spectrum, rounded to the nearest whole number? 129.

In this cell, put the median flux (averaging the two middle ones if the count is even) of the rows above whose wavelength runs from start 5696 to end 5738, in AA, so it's 31.2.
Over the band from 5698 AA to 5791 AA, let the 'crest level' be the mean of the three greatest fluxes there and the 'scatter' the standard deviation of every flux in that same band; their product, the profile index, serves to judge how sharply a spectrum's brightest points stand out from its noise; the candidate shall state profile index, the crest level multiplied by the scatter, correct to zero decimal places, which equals 37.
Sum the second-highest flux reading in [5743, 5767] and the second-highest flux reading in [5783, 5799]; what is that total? 64.6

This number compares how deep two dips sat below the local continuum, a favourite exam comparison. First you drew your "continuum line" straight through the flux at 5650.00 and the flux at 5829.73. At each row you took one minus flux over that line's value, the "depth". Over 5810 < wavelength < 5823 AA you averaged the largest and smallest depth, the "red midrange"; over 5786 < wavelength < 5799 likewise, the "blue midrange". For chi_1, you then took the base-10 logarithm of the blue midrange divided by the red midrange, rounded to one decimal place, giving 0.1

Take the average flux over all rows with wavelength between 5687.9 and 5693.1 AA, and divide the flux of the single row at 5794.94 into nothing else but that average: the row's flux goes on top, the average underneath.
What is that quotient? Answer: 0.97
